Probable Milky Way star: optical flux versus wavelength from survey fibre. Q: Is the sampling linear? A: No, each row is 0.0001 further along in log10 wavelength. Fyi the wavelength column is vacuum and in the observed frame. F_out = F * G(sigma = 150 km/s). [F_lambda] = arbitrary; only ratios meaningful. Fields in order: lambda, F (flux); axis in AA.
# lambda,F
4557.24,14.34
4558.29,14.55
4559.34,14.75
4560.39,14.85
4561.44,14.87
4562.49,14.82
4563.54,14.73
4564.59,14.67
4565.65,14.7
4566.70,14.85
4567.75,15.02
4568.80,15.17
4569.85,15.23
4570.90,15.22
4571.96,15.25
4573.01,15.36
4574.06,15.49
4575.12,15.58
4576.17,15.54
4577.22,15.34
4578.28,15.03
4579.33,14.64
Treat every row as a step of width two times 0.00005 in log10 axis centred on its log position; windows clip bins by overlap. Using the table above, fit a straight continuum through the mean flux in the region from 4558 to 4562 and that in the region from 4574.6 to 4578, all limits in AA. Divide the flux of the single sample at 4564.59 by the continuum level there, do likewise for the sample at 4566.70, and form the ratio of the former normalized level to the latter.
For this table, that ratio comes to 0.994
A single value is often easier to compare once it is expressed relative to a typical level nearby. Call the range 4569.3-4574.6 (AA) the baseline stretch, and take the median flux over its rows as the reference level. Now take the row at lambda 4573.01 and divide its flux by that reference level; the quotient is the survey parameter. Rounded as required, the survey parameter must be 1.01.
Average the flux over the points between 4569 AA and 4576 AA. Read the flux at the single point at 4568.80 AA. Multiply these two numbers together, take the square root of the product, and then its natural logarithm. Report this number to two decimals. 2.73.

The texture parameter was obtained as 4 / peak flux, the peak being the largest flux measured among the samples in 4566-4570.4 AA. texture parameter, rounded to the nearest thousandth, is 0.263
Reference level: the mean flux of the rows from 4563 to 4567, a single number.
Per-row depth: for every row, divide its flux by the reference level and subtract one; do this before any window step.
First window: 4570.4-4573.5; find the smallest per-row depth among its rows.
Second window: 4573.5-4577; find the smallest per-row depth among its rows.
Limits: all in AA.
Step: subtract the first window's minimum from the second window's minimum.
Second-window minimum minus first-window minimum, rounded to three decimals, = 0.018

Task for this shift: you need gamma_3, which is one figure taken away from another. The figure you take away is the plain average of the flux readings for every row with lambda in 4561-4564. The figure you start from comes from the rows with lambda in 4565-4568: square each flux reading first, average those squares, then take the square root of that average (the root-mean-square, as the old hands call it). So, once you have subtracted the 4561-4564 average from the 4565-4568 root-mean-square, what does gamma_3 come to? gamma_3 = 0.05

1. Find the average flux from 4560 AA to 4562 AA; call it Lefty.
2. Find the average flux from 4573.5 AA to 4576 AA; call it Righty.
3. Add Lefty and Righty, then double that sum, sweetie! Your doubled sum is 60.8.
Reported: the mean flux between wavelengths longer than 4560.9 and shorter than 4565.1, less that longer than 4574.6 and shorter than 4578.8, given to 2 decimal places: -0.60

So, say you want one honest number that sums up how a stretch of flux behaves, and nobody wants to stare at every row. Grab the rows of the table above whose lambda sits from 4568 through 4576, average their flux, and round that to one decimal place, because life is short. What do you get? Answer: 15.3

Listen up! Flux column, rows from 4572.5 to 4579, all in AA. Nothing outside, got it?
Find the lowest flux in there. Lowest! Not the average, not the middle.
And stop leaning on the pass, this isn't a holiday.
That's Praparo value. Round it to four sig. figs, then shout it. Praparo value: 15.03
